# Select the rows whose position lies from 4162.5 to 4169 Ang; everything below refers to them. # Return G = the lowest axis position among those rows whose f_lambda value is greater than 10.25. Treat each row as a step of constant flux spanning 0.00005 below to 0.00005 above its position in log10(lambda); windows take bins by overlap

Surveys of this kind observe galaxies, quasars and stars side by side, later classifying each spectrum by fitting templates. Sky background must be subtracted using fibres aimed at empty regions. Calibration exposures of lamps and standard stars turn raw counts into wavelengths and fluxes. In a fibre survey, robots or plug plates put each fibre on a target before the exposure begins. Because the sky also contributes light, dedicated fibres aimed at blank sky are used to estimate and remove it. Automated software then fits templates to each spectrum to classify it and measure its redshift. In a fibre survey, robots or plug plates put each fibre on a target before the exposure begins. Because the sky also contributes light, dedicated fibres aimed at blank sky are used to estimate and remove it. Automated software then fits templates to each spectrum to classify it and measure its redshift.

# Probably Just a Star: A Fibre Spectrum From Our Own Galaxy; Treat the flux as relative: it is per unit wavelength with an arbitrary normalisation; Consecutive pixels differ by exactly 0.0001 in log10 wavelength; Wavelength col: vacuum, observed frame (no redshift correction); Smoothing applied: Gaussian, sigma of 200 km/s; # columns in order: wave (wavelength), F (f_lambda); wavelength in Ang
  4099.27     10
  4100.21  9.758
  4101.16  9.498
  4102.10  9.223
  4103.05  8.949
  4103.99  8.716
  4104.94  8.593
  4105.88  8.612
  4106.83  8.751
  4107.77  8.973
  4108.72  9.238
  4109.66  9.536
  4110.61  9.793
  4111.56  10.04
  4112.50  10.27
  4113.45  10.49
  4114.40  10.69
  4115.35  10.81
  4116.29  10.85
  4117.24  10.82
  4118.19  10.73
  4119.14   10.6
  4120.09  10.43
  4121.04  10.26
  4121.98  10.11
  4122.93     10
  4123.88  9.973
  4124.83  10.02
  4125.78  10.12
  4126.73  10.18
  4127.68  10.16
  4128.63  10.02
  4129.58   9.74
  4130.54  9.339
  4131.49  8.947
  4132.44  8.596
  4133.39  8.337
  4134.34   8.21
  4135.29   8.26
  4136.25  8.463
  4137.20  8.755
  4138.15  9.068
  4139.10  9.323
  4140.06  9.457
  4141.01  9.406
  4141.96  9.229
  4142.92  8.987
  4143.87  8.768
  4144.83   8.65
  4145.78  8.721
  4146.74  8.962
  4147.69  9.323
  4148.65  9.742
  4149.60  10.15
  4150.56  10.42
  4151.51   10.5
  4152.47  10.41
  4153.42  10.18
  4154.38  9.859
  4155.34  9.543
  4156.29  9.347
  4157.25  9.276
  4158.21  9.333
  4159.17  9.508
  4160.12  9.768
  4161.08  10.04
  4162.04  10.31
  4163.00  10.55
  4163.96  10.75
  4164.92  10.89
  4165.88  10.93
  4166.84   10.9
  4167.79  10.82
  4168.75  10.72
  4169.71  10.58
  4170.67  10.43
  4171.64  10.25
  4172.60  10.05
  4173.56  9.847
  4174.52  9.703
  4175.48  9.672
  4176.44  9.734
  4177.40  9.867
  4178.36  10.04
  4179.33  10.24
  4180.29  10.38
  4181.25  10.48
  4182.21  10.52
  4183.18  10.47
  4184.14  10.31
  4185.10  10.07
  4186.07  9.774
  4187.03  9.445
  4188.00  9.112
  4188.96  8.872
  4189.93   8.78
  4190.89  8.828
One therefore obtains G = 4163.00 Ang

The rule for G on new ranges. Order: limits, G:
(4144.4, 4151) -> 4150.56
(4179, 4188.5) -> 4180.29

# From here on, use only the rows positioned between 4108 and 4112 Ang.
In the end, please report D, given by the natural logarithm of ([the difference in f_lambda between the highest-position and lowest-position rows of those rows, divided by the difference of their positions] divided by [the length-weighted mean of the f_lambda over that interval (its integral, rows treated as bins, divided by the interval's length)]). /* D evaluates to -3.5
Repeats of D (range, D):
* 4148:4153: -4.1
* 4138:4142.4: -5.4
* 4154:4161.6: -5.9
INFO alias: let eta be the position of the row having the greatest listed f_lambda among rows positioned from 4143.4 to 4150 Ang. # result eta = 4149.60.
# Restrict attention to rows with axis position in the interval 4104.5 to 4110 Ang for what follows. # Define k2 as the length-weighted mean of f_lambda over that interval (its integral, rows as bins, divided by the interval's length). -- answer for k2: 9.0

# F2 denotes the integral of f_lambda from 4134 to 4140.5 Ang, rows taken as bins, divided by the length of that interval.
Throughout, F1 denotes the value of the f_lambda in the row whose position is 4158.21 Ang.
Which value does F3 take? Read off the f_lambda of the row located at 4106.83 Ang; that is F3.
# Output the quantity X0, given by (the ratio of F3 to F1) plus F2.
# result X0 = 9.7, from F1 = 9.333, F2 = 8.8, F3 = 8.751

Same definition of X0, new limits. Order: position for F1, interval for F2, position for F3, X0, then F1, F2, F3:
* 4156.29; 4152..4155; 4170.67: 11.2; 9.347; 10.1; 10.43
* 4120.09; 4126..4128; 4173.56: 11.1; 10.43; 10.2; 9.847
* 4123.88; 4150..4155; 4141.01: 11.2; 9.973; 10.2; 9.406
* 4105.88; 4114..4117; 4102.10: 11.9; 8.612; 10.8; 9.223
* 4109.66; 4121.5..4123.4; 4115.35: 11.2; 9.536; 10.1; 10.81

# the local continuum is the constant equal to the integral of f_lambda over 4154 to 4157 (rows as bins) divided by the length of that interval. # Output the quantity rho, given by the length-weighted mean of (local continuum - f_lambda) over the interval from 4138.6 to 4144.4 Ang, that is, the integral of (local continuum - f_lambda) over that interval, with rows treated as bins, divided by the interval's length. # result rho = 0.4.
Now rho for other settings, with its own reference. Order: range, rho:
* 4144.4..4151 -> 0.1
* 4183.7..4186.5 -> -0.5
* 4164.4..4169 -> -1.3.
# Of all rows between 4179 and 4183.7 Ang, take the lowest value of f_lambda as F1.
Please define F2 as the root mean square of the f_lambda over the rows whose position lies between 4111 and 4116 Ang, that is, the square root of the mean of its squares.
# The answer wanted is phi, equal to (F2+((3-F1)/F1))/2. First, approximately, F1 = 10.24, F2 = 10.5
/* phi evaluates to 4.9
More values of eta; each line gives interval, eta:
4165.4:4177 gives 4165.88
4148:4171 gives 4165.88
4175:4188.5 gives 4182.21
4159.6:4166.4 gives 4165.88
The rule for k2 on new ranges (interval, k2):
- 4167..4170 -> 10.8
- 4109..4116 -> 10.2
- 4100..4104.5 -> 9.2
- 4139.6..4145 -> 9.1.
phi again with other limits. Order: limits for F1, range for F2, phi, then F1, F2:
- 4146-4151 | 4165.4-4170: 5.1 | 8.962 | 10.8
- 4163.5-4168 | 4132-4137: 3.8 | 10.75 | 8.4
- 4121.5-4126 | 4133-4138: 3.9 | 9.973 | 8.4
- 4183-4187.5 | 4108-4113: 4.5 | 9.445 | 9.8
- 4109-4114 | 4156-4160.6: 4.4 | 9.536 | 9.4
